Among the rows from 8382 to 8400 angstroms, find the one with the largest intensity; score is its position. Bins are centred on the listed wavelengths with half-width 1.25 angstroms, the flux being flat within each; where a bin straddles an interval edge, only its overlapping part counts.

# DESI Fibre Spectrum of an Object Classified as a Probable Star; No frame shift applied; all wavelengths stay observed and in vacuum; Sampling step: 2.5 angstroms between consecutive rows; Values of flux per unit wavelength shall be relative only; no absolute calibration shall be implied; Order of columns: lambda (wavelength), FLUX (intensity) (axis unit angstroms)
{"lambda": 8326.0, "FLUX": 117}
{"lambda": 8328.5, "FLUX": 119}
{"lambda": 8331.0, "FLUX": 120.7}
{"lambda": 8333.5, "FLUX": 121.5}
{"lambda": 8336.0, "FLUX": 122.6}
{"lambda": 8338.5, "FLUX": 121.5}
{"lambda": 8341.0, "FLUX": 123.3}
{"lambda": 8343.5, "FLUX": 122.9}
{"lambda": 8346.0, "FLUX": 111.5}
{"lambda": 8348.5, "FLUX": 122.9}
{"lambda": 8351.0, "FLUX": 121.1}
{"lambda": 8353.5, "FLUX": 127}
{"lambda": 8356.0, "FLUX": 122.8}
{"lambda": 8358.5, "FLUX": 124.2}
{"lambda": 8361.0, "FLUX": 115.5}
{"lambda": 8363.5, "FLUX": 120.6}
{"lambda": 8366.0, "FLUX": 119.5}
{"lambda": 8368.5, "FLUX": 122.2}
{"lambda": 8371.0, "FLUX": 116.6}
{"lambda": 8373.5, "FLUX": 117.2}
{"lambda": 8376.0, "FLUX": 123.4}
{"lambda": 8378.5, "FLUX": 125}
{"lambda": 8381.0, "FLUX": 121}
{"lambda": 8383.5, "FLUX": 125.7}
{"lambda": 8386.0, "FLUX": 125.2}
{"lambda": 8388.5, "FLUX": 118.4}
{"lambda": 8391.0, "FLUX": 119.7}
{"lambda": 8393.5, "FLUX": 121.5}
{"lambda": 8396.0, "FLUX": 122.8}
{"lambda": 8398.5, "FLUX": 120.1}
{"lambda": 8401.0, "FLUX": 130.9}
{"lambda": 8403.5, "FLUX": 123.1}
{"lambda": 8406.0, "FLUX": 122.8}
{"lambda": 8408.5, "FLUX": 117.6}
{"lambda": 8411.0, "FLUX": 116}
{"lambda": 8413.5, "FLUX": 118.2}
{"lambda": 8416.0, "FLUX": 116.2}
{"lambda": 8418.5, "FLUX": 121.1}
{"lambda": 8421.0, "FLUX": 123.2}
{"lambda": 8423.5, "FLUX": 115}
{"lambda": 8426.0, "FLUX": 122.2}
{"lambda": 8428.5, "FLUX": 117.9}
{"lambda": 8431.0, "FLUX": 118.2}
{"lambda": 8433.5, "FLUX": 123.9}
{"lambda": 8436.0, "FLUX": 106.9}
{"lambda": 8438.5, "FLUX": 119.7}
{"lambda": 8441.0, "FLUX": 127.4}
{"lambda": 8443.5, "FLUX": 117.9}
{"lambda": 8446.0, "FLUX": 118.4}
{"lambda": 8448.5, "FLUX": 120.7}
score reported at 8383.5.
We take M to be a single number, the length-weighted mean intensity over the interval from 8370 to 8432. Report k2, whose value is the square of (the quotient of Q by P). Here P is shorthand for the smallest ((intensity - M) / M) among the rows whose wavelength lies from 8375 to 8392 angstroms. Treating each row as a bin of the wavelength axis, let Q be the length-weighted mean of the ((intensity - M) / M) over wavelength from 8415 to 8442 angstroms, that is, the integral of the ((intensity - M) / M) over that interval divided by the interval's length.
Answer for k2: 0.443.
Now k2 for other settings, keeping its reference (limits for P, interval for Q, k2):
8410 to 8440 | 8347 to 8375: 0.000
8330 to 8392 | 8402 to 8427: 0.016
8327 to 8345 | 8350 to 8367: 0.189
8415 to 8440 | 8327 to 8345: 0.002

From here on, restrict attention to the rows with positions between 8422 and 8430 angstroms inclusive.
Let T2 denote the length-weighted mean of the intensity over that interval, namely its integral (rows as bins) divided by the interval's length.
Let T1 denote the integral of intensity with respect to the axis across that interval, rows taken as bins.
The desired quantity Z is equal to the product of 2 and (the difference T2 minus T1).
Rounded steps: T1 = 948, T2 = 119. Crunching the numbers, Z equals -1659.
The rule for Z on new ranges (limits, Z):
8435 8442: -1417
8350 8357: -1485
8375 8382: -1478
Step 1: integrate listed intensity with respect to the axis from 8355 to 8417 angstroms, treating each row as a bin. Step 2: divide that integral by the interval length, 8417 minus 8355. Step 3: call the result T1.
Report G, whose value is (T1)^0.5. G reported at 11.0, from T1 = 121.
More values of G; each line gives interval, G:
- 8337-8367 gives 11.0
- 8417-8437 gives 10.9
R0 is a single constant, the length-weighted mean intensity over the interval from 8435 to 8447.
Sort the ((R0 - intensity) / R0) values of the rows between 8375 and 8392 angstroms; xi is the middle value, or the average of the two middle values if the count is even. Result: -0.043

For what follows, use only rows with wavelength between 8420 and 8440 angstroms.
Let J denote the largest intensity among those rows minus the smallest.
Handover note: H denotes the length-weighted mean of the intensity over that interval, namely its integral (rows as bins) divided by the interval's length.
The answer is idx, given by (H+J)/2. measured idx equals 67.7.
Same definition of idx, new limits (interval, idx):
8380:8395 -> 64.6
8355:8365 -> 64.7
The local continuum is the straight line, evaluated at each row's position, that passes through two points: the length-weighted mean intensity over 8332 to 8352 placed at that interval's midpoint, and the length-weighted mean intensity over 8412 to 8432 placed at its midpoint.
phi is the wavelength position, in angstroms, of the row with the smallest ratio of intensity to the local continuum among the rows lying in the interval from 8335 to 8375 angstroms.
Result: 8346.0 angstroms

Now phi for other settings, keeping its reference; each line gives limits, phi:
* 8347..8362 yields 8361.0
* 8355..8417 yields 8361.0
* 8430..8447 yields 8436.0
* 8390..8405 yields 8391.0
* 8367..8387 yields 8371.0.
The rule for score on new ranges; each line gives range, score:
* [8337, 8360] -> 8353.5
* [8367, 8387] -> 8383.5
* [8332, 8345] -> 8341.0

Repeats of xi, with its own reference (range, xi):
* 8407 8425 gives 0.006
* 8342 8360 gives -0.039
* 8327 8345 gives -0.027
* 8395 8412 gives -0.038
